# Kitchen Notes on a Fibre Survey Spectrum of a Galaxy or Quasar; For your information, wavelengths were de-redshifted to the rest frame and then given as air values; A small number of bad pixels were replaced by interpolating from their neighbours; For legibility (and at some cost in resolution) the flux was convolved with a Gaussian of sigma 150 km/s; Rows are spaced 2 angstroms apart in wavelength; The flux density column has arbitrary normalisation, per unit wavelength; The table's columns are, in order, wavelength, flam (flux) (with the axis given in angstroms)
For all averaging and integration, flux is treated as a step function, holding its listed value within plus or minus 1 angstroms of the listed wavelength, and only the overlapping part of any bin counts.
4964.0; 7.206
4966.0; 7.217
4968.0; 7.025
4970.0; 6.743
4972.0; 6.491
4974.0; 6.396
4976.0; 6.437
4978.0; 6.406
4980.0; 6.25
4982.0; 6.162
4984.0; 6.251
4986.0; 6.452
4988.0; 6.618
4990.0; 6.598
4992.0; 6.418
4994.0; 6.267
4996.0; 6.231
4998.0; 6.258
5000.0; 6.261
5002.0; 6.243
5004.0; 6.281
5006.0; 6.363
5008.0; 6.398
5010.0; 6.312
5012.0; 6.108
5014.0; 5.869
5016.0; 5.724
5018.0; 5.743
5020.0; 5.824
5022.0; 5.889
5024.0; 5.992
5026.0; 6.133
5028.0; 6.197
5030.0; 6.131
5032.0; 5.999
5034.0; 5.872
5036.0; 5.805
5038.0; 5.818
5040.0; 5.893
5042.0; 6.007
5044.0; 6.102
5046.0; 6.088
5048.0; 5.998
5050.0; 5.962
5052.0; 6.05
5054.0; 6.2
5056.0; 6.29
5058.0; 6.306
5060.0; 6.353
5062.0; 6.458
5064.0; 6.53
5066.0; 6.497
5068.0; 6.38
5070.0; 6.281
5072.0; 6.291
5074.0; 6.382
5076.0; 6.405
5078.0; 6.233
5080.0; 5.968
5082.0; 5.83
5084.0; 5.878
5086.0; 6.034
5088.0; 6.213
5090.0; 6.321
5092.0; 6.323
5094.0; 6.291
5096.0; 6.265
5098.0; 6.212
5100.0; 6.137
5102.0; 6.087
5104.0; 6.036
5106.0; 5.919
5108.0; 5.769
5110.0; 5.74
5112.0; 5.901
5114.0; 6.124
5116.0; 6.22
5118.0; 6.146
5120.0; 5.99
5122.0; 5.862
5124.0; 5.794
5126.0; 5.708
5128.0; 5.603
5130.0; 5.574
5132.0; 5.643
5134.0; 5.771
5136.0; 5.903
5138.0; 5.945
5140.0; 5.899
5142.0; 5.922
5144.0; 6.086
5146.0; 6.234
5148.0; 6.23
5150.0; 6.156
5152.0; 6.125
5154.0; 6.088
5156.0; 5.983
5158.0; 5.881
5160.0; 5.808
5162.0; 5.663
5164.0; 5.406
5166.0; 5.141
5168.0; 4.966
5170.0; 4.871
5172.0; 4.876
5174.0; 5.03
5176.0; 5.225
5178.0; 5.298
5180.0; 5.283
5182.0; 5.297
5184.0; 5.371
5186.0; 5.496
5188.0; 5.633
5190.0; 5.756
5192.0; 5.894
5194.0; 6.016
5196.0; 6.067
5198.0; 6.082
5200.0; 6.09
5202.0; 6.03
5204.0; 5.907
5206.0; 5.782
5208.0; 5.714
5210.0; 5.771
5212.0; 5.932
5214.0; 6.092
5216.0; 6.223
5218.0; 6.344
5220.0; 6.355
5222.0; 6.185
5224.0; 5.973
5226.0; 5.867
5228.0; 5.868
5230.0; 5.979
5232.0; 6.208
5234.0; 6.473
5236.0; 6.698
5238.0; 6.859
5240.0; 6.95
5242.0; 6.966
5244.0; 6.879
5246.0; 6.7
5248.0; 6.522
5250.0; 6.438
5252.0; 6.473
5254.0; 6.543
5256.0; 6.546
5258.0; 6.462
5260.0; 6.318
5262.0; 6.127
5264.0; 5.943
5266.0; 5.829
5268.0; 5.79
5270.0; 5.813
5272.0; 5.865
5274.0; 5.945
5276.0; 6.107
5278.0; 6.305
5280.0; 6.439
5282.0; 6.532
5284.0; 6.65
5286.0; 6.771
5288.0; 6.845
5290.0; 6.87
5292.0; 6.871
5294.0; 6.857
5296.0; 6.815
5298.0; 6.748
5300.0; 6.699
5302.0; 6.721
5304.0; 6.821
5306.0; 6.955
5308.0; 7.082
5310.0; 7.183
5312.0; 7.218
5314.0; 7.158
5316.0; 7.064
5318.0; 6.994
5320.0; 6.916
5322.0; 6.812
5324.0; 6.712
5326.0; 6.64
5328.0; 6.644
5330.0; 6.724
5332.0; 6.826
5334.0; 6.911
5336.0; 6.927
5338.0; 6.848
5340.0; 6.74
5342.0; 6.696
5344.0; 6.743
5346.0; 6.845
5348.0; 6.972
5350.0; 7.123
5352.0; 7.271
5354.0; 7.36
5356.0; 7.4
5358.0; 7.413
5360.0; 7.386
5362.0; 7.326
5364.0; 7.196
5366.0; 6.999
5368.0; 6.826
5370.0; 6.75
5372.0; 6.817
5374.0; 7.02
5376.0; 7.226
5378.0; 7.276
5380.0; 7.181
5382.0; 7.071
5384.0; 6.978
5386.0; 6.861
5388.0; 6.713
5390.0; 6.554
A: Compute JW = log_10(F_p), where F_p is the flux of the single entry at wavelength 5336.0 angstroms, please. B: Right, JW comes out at 0.84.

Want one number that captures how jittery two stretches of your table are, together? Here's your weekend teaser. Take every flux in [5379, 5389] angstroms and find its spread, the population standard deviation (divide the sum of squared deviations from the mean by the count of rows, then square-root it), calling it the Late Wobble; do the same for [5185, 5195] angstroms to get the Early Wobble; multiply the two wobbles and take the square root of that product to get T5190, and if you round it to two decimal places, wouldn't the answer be 0.17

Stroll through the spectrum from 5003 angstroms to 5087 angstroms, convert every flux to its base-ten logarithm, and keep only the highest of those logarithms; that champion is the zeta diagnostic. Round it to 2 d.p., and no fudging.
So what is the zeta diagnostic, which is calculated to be 0.81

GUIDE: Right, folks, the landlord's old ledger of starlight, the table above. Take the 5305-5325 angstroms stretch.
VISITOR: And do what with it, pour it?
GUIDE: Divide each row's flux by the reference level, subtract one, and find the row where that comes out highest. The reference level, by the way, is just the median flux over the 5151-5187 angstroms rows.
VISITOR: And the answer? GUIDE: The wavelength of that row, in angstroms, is 5312.0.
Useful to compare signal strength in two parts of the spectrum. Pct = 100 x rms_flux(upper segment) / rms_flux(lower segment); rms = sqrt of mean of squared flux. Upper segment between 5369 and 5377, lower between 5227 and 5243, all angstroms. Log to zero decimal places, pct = 107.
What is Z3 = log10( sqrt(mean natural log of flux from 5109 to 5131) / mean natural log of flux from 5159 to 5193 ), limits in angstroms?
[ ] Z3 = -0.100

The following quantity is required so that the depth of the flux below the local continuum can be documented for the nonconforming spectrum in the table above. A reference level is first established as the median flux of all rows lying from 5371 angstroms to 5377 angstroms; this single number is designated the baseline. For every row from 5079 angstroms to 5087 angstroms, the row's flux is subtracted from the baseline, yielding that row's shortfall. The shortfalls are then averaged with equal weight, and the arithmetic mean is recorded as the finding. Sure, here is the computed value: 1.1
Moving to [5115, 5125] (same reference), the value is 1.0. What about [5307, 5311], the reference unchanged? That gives -0.1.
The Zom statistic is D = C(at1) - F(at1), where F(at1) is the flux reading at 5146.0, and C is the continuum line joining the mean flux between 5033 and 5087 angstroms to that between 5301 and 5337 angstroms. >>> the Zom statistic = 0.2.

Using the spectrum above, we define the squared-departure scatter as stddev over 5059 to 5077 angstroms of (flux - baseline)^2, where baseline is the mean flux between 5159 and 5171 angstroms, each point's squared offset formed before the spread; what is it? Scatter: 0.2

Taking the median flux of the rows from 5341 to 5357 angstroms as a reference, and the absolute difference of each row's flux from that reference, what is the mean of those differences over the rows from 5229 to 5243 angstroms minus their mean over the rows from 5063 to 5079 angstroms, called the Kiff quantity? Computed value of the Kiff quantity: -0.2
